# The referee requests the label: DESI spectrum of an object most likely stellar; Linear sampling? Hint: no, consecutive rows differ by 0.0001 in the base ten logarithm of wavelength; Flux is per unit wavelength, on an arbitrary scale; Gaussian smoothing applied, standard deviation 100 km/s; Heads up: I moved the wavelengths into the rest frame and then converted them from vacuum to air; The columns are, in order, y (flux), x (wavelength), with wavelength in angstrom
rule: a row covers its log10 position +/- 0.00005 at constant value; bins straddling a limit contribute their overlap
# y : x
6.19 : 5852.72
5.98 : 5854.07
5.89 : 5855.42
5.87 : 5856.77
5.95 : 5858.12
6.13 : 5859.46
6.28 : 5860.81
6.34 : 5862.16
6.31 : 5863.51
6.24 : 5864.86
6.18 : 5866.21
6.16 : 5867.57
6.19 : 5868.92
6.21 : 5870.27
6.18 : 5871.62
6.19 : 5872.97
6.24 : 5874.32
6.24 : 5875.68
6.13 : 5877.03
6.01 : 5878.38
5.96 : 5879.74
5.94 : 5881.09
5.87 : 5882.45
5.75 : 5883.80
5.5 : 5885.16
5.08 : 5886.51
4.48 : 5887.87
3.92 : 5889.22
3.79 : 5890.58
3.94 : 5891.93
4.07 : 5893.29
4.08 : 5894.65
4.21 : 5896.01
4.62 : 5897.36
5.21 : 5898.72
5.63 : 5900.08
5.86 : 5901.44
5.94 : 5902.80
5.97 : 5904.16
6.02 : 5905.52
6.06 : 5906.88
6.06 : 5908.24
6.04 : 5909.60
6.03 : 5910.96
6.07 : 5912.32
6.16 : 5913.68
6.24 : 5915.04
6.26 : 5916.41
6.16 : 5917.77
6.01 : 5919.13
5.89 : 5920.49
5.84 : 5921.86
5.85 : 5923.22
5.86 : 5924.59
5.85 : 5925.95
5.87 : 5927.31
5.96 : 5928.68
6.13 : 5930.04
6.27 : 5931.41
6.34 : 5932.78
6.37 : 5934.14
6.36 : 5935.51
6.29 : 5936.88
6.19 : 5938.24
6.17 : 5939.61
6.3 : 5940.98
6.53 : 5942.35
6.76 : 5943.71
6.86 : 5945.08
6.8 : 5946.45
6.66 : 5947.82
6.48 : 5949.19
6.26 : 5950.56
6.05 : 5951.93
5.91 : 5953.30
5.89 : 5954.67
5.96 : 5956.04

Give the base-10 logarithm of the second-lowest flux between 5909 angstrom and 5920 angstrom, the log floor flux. 0.78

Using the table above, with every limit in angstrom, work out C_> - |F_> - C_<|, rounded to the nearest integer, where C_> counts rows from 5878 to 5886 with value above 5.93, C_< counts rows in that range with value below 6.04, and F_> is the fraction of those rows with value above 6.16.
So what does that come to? -3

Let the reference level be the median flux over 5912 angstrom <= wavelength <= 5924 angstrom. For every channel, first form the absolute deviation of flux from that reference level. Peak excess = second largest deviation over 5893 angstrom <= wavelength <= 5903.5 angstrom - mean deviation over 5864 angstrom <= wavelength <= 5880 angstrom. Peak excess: 1.9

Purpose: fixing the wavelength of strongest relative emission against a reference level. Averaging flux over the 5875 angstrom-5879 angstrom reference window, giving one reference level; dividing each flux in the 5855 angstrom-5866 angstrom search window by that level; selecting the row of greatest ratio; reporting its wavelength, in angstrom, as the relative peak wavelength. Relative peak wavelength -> 5862.16 angstrom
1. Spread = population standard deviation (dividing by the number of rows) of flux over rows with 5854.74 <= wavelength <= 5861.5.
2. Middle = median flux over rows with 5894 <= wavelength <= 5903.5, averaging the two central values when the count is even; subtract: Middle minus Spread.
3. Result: 5.1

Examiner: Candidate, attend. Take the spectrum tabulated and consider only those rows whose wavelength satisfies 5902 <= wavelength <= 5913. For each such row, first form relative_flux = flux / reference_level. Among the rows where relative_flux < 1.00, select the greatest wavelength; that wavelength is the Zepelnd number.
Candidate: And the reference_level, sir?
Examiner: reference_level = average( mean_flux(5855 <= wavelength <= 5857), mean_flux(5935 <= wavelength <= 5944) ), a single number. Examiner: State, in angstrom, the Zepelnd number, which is 5912.32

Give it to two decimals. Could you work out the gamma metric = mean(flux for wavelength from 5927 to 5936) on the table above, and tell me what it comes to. 6.19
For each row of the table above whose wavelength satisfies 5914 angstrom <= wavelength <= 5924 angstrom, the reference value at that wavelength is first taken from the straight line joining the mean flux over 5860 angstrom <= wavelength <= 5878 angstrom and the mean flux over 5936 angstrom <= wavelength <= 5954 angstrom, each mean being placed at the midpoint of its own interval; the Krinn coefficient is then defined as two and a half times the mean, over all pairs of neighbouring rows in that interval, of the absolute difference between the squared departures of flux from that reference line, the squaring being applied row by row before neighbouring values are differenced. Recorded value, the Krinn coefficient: 0.11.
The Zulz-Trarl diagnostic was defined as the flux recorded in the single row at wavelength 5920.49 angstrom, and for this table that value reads 5.89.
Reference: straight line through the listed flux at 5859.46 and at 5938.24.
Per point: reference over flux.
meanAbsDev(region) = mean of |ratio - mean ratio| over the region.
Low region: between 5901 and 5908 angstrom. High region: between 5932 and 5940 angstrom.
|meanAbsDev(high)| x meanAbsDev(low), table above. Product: 0.0001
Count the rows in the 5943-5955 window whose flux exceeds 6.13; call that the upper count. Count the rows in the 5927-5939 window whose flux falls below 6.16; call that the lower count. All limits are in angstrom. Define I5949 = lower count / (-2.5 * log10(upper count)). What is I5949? -1.5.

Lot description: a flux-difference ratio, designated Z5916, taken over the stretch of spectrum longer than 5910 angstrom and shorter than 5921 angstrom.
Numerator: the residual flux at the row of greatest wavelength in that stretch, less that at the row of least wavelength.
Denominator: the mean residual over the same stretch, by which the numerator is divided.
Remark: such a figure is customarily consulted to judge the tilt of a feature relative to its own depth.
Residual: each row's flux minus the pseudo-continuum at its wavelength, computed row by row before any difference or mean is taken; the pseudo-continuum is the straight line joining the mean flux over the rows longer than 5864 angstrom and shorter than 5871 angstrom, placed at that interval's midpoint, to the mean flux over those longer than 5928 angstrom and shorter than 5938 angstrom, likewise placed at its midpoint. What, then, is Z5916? 1.1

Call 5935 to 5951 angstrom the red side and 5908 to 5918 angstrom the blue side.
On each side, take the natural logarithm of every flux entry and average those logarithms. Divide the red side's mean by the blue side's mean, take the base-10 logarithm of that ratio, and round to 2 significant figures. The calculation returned 0.013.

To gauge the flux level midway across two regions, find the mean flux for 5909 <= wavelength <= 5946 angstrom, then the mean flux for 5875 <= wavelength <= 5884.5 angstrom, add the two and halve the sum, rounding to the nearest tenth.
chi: 6.1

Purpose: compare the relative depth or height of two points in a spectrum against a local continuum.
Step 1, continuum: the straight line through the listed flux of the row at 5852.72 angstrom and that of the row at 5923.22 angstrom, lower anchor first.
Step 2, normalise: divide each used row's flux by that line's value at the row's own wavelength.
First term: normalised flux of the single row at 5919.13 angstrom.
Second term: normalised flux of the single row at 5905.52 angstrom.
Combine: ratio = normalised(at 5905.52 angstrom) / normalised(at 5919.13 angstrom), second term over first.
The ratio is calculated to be 0.99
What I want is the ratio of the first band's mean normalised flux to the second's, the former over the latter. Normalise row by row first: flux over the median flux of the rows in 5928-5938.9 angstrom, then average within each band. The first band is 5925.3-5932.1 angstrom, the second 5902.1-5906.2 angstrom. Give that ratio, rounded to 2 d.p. 1.01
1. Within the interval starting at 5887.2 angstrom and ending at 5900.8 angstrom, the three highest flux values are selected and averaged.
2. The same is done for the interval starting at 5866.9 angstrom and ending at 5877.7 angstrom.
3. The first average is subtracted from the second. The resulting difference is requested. 1.08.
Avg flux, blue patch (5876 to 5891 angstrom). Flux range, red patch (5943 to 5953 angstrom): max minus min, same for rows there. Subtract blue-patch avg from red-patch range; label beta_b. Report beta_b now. -4.5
